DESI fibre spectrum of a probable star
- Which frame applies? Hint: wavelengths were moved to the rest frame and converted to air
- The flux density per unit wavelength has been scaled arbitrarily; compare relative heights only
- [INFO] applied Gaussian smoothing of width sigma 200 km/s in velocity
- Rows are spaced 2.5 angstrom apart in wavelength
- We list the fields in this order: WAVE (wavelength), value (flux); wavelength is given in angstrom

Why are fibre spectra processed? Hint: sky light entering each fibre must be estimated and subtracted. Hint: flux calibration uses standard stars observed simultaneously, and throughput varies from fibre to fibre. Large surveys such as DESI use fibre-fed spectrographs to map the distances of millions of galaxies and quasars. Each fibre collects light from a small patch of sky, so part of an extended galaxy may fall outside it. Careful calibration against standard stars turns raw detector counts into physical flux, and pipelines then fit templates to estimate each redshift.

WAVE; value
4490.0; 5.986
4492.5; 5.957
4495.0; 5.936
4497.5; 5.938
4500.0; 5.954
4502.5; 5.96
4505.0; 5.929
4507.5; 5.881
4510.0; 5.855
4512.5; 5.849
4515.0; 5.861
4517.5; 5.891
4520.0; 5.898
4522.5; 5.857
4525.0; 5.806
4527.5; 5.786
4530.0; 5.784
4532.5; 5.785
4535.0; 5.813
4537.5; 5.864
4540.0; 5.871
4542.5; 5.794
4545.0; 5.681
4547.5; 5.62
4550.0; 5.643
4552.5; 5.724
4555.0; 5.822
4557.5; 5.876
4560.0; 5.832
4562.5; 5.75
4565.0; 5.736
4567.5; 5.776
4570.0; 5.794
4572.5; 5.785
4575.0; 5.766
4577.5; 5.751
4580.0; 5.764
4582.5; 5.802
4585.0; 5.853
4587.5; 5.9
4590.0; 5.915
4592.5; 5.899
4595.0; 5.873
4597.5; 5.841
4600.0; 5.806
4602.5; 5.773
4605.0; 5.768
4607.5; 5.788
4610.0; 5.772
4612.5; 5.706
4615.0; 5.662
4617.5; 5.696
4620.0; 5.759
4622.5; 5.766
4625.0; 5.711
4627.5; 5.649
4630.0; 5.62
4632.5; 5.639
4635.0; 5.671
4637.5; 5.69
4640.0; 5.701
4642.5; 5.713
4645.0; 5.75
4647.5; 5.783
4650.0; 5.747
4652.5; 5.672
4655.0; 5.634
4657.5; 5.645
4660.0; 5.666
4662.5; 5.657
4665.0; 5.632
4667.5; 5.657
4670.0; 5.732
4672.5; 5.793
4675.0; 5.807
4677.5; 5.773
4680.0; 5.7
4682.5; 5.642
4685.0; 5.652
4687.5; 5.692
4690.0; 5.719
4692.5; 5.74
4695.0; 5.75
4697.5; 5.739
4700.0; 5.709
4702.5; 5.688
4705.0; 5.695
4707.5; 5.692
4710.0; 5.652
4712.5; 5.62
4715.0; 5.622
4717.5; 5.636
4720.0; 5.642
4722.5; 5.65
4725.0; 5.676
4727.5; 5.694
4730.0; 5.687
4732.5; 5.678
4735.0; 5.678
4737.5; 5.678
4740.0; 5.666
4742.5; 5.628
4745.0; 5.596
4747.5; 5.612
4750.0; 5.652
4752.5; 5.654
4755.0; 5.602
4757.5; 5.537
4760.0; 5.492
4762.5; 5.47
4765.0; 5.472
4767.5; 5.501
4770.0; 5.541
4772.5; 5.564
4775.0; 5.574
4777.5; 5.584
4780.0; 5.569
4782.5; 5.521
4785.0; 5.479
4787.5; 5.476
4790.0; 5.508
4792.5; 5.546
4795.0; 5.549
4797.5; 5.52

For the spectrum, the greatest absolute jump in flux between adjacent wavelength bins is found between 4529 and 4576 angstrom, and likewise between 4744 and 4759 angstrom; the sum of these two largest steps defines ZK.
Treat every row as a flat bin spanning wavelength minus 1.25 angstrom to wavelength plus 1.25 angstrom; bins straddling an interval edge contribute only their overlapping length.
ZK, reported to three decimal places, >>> 0.178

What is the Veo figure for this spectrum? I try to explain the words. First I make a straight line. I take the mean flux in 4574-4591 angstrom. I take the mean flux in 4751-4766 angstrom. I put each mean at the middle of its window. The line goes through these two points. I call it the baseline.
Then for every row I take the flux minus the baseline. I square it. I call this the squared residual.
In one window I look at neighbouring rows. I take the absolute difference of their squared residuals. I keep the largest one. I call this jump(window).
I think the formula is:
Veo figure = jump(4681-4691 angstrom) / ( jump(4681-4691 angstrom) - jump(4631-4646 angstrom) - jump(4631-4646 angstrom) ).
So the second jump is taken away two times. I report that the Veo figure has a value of -0.4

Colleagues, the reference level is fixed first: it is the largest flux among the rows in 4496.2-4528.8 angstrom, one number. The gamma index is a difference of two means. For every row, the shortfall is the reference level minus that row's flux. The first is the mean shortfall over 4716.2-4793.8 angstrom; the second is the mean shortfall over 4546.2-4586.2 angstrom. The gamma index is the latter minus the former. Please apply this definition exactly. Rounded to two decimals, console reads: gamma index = -0.18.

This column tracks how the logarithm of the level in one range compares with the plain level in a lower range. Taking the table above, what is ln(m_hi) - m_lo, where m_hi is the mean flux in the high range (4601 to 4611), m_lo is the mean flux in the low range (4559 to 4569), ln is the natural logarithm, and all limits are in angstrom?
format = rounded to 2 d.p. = -4.02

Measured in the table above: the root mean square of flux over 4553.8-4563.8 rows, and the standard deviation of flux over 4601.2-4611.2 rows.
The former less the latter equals 5.81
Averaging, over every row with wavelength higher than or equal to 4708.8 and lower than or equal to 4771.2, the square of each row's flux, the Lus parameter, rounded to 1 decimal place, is 31.5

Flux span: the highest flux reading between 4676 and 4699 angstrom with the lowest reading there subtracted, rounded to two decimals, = 0.13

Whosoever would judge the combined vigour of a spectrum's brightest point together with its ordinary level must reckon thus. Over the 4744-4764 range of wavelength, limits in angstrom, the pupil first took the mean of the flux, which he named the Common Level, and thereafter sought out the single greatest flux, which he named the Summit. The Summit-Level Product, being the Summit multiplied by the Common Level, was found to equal 31.5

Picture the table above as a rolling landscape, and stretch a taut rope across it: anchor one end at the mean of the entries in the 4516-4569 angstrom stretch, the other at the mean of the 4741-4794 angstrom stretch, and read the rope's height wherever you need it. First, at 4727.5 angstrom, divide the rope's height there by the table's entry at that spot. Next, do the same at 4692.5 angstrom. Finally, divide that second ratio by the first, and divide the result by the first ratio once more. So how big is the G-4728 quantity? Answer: 1.02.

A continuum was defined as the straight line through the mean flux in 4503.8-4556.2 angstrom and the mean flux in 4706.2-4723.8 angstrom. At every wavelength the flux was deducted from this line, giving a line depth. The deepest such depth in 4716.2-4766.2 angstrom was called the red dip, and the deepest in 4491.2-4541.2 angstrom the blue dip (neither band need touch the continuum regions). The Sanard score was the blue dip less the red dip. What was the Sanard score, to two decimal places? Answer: -0.11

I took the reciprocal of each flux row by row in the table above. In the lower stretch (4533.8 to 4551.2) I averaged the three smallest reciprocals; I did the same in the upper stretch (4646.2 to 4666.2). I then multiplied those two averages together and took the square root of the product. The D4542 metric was 0.173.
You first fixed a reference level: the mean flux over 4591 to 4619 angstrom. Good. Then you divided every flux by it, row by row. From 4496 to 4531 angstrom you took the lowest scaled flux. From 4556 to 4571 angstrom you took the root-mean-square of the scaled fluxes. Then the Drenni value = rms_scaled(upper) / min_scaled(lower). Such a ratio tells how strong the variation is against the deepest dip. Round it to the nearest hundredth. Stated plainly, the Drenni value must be 1.00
